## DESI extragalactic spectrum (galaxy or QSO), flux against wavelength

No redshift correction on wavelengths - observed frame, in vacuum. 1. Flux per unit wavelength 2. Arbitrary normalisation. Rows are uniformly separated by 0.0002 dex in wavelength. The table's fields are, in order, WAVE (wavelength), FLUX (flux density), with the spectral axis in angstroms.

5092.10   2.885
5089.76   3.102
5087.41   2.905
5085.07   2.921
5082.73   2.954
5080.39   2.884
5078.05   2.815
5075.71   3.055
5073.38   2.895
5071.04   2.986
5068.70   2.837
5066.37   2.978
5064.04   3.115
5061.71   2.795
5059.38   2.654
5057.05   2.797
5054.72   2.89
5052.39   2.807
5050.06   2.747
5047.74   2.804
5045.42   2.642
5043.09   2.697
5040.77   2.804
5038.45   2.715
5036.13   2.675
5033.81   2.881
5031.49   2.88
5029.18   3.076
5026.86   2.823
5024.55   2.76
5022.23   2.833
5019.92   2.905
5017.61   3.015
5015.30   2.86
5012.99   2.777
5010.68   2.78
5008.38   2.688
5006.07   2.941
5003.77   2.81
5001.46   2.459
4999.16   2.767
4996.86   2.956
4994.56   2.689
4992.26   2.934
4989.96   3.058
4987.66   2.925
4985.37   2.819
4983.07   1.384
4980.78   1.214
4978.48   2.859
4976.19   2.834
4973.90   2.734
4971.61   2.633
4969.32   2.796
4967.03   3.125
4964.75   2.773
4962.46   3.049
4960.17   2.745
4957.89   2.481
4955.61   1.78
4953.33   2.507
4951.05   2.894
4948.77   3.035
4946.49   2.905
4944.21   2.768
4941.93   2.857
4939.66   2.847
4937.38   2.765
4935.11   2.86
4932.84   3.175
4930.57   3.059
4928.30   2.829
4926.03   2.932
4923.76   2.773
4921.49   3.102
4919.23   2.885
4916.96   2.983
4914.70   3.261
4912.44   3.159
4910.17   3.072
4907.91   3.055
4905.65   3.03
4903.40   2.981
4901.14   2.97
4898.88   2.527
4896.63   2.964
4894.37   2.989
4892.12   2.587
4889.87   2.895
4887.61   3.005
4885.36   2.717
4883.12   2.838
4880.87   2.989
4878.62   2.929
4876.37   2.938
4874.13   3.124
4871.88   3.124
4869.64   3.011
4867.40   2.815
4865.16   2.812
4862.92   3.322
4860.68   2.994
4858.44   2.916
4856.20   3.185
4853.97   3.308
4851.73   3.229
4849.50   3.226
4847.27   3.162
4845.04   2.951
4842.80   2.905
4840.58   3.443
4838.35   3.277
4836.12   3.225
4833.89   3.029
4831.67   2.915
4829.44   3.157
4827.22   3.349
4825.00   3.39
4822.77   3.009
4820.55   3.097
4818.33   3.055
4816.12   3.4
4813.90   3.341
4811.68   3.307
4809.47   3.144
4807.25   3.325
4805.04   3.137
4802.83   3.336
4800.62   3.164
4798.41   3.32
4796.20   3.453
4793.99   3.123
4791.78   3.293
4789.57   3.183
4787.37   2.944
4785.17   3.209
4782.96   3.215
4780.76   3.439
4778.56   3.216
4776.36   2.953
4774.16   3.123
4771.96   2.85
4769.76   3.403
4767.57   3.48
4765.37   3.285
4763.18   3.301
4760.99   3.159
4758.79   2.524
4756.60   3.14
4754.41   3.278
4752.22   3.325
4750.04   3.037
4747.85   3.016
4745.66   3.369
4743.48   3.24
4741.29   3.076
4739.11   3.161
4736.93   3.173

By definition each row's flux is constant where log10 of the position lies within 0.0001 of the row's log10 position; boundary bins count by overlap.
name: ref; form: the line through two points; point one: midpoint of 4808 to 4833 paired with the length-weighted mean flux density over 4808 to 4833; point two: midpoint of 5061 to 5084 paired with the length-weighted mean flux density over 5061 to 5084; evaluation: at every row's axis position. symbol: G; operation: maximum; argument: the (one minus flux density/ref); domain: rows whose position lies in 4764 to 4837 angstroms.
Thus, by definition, 0.12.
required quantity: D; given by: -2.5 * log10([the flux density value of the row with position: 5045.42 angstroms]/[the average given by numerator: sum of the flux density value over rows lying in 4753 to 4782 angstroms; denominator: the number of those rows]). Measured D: 0.20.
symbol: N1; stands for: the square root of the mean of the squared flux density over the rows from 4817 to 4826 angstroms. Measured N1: 3.1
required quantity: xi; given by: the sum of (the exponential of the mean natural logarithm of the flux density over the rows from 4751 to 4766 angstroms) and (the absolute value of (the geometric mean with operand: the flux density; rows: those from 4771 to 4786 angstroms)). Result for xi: 6.3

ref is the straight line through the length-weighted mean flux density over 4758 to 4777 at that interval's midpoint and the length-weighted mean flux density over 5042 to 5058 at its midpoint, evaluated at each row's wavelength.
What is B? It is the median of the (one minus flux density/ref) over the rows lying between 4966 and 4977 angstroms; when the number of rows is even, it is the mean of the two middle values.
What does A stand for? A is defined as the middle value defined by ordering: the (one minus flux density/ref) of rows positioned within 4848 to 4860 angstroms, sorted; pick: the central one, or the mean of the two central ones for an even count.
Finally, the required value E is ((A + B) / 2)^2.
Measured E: 0.0004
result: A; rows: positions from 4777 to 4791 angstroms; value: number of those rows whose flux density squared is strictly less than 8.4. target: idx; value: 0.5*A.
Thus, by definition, 0.0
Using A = 0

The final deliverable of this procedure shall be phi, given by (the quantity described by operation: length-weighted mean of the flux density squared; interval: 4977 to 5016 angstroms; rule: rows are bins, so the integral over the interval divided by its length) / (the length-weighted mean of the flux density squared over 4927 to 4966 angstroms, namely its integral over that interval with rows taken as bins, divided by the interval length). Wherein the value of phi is 0.92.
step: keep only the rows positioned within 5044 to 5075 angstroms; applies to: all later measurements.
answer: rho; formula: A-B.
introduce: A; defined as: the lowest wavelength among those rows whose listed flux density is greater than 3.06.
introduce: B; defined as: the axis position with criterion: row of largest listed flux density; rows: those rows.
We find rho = 0.0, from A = 5064.04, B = 5064.04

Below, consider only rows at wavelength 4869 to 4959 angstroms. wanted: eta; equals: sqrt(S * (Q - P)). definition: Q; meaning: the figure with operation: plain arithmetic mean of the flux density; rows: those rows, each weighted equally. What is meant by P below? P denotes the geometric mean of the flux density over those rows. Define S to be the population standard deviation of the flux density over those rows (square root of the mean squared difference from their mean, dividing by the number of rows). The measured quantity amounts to 0.057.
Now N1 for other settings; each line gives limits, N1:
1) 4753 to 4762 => 3.0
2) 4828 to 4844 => 3.1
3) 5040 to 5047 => 2.7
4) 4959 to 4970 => 2.9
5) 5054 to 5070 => 2.9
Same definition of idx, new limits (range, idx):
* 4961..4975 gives 2.0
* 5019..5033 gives 2.0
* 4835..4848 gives 0.0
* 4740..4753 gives 0.0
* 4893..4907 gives 0.5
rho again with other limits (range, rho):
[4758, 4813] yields -6.6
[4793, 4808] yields -2.2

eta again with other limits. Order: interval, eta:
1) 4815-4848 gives 0.029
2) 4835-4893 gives 0.037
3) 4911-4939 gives 0.026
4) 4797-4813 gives 0.010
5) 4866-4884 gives 0.015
